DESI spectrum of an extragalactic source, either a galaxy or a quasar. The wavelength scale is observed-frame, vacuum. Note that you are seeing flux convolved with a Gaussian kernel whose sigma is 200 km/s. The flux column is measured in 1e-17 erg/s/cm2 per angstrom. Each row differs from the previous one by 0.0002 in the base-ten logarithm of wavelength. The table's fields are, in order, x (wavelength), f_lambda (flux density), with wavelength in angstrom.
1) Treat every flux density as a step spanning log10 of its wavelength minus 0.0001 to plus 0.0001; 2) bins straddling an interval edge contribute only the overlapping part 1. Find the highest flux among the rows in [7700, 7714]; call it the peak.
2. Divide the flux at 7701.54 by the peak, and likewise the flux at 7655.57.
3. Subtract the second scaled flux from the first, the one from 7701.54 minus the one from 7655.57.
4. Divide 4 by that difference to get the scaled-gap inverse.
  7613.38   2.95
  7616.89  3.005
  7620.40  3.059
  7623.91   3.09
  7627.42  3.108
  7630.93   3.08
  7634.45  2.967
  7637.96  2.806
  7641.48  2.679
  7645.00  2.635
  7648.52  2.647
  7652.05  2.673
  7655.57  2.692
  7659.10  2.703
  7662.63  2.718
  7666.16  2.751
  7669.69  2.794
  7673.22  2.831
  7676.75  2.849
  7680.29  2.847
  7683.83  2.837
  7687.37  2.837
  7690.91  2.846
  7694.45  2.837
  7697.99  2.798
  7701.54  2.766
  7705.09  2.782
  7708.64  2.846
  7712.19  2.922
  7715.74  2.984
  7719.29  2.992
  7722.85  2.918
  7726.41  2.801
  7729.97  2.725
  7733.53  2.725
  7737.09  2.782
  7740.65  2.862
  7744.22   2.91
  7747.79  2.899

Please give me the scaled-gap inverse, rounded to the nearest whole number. 158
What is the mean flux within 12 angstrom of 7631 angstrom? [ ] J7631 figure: 2.97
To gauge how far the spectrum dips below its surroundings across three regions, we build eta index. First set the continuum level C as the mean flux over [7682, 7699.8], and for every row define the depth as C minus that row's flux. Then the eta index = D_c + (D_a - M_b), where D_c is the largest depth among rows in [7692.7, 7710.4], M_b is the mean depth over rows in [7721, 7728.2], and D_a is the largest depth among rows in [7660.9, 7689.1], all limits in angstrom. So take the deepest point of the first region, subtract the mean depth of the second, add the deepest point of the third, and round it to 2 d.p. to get 0.21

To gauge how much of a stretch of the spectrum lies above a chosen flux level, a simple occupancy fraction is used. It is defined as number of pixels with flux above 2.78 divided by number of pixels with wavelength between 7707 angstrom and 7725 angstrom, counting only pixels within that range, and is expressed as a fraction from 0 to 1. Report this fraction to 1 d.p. 1.0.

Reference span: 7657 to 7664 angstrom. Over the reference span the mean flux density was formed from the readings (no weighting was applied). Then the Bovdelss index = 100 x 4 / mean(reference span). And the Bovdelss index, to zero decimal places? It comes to 148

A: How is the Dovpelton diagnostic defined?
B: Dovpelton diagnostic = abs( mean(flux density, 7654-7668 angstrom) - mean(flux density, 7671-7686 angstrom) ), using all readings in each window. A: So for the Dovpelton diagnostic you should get 0.12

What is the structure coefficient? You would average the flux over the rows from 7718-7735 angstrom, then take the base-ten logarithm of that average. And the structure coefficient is 0.452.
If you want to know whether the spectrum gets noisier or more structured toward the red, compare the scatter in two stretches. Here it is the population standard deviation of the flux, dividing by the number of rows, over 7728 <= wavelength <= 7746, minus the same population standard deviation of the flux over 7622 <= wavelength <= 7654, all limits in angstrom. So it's -0.12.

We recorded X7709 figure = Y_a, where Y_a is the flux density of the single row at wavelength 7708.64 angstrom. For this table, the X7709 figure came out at 2.846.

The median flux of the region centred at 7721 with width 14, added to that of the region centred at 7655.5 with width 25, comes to 5.64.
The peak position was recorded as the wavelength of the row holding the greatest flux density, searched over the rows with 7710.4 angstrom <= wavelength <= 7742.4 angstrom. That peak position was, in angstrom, 7719.29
